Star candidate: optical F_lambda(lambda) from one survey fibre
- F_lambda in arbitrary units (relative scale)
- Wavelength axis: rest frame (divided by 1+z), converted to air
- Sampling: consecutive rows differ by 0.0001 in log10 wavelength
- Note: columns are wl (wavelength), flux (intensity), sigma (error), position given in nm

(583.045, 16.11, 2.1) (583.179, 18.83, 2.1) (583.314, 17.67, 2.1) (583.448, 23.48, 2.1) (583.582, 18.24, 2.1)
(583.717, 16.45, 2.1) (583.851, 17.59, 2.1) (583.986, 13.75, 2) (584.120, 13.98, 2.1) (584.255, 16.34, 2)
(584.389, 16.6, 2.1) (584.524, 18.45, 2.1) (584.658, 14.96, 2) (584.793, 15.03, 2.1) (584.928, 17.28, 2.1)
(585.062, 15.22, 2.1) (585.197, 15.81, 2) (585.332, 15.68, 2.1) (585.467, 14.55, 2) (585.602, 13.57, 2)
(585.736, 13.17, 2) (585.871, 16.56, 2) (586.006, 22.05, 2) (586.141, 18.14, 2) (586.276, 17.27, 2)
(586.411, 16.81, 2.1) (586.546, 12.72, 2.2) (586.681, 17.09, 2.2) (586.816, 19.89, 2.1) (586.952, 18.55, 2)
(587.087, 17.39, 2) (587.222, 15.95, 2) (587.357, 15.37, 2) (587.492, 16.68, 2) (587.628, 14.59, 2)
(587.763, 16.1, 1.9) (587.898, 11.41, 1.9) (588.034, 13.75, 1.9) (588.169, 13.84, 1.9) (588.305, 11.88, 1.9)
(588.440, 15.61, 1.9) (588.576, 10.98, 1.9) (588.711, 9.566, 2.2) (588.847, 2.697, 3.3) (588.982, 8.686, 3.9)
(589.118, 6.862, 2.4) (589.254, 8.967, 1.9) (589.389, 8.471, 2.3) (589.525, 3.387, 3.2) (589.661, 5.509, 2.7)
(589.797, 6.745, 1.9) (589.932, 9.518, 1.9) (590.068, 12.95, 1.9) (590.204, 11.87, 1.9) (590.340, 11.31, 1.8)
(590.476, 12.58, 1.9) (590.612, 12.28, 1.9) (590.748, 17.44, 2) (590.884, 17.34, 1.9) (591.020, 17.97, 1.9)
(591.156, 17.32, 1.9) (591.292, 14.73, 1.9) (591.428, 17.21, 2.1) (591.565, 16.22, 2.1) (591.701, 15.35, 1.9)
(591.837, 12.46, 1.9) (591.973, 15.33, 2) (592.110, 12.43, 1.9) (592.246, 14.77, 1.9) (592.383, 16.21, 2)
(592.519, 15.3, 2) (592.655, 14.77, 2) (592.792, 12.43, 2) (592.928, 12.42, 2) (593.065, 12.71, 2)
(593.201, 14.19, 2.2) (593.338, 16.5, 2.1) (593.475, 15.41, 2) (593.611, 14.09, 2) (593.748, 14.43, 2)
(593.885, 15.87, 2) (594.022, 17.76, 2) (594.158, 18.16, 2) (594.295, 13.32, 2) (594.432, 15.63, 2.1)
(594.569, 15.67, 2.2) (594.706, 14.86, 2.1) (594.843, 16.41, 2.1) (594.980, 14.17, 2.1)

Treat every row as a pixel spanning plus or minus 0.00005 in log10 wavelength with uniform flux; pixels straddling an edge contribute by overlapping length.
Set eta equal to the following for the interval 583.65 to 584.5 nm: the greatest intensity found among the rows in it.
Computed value 17.59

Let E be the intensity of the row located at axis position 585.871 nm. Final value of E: 16.56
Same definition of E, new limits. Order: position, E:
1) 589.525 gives 3.387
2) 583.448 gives 23.48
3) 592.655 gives 14.77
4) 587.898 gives 11.41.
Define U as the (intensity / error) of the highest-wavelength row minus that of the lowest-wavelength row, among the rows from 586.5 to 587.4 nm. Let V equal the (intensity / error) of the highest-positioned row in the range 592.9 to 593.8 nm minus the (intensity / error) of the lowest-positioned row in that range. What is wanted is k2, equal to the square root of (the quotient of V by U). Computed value 0.73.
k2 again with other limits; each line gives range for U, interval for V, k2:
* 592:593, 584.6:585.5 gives 0.79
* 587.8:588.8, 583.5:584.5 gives 0.69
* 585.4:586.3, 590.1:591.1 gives 1.54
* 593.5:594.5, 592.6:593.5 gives 0.90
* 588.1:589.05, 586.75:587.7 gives 0.66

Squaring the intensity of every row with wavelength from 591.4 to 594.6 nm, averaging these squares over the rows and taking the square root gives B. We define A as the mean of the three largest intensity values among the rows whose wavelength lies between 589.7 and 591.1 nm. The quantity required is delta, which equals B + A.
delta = 32.6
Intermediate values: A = 18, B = 15.0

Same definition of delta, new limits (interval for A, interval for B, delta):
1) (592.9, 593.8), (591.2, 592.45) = 30.5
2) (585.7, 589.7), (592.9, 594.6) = 35.3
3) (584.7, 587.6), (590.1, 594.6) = 35.2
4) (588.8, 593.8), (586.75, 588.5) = 33.2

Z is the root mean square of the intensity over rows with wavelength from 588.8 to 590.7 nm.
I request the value 9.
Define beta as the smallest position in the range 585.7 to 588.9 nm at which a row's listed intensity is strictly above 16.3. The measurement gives 585.871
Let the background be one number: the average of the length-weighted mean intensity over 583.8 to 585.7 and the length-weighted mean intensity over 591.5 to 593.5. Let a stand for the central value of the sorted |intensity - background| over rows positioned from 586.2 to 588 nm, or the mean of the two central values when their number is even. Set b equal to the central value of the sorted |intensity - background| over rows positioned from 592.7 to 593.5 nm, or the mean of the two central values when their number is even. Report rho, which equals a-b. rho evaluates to 0.20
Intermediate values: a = 2.1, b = 1.9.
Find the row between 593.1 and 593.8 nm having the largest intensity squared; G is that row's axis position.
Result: 593.338 nm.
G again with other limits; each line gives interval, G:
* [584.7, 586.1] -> 586.006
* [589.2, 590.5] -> 590.068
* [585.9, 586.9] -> 586.006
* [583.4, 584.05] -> 583.448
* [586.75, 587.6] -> 586.816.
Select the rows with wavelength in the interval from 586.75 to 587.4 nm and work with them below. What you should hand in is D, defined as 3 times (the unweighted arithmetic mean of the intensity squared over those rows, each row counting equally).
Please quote 920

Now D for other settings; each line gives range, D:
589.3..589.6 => 125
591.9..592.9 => 633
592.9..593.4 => 592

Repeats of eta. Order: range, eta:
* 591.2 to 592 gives 17.21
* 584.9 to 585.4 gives 17.28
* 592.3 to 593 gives 16.21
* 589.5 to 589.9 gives 6.745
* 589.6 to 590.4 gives 12.95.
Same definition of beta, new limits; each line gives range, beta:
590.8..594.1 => 590.884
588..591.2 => 590.748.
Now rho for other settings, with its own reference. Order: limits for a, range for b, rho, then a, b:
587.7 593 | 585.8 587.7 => 0.38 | 2.6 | 2.2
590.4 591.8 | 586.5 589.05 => 0.07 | 2.3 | 2.3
